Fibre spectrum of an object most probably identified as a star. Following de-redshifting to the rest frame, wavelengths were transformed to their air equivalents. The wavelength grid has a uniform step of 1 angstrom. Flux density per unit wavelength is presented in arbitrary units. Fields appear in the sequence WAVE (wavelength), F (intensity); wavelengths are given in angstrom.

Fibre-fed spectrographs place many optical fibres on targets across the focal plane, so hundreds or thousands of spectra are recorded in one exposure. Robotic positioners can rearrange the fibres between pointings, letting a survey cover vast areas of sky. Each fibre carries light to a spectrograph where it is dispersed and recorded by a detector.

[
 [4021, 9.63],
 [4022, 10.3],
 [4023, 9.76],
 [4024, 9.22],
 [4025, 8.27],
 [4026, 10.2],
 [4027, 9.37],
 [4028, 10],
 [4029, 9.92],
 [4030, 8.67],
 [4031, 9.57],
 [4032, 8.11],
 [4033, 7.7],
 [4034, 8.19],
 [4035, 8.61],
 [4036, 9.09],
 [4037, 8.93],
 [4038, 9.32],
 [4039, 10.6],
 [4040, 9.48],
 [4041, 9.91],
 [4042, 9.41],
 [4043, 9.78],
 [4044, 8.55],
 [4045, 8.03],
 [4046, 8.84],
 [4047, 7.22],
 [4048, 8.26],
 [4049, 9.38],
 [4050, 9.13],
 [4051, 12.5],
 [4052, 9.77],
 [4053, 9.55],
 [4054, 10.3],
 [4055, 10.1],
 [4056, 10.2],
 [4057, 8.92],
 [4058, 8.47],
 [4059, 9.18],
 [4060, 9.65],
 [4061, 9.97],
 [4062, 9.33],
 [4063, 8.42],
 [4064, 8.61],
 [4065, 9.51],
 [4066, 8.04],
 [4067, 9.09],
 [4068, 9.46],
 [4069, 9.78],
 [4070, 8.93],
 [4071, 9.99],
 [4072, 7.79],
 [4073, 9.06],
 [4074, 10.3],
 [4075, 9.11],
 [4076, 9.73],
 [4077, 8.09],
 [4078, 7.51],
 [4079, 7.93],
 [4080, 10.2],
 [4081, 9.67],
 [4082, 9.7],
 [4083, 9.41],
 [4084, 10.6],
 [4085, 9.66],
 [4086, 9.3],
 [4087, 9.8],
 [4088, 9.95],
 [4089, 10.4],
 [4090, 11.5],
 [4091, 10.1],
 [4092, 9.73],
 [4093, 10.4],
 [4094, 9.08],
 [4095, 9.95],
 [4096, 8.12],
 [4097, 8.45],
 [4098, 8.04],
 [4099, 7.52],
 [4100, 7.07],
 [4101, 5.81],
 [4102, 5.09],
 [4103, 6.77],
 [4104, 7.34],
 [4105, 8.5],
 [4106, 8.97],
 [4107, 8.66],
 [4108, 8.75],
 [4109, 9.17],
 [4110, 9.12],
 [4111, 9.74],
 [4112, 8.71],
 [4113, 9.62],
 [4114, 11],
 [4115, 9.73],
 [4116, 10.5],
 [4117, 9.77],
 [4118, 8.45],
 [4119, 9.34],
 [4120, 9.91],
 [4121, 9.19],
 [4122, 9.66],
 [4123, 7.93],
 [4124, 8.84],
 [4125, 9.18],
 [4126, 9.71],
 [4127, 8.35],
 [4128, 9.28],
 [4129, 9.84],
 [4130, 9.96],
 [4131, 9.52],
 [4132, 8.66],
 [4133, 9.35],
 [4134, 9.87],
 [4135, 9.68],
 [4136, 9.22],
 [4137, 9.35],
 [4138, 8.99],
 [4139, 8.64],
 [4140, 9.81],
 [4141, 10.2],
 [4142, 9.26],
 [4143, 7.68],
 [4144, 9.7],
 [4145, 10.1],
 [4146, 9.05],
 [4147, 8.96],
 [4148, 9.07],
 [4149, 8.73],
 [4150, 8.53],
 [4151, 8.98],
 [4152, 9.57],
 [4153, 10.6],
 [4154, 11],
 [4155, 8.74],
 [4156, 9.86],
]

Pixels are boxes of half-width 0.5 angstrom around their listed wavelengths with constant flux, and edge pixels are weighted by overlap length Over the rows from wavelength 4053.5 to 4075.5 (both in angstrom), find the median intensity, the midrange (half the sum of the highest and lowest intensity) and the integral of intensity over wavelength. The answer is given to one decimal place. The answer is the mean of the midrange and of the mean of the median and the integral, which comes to 57.9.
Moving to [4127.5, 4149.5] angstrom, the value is 58.0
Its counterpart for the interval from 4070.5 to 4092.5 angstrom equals 59.6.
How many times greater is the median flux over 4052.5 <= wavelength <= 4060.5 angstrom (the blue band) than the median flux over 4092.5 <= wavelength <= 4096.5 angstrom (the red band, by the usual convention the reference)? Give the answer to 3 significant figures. 1.01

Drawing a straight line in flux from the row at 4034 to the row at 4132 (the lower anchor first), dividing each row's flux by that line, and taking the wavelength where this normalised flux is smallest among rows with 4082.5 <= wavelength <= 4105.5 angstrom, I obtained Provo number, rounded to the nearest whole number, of 4102 angstrom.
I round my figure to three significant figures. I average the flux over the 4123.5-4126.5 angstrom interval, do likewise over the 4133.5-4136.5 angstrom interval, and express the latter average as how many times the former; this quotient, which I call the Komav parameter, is 1.04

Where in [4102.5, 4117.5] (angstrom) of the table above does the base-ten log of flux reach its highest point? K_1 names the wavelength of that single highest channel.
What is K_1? 4114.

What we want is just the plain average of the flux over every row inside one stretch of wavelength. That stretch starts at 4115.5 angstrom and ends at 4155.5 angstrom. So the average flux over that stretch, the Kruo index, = 9.33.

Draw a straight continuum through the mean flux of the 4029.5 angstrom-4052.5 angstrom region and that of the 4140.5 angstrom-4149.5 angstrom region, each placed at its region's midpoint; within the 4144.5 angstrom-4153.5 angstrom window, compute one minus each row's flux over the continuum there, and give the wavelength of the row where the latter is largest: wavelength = 4150 angstrom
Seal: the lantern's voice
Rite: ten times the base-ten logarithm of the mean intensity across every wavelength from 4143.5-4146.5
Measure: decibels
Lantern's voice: 9.83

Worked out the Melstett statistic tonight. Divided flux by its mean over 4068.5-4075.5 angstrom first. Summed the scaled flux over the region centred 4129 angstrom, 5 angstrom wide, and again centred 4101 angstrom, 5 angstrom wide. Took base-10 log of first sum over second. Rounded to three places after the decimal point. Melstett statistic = 0.163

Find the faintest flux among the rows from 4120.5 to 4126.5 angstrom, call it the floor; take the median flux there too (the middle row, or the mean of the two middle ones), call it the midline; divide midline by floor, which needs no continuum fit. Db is 1.16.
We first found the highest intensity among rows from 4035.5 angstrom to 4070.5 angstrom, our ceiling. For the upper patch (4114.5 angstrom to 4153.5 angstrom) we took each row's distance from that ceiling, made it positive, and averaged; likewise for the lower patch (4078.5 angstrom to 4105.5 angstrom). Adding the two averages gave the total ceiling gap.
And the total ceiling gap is 6.8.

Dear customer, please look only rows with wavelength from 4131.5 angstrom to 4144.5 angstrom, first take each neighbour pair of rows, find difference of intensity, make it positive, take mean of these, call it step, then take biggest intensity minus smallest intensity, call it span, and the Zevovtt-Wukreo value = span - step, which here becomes 1.8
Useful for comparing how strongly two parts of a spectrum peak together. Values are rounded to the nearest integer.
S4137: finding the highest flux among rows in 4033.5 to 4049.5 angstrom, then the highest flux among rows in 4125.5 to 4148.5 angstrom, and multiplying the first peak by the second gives 108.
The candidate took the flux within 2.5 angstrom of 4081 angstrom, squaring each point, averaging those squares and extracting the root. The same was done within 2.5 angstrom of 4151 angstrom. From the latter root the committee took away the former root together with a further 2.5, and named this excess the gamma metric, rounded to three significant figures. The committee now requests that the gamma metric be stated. -2.60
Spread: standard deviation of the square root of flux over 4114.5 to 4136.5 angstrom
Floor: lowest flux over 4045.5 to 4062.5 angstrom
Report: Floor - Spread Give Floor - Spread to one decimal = 7.1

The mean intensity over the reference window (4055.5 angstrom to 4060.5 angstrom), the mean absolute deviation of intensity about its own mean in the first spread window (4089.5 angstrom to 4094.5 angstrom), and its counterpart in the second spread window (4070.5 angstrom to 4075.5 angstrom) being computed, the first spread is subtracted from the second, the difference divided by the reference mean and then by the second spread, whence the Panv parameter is 0.013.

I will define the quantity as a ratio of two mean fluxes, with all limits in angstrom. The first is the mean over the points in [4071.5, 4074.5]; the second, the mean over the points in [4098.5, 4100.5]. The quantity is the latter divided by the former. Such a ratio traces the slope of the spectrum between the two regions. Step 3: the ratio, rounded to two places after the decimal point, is 0.81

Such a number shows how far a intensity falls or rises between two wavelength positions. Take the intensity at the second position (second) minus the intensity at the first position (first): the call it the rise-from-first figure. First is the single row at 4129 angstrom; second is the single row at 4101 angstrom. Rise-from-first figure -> -4.0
